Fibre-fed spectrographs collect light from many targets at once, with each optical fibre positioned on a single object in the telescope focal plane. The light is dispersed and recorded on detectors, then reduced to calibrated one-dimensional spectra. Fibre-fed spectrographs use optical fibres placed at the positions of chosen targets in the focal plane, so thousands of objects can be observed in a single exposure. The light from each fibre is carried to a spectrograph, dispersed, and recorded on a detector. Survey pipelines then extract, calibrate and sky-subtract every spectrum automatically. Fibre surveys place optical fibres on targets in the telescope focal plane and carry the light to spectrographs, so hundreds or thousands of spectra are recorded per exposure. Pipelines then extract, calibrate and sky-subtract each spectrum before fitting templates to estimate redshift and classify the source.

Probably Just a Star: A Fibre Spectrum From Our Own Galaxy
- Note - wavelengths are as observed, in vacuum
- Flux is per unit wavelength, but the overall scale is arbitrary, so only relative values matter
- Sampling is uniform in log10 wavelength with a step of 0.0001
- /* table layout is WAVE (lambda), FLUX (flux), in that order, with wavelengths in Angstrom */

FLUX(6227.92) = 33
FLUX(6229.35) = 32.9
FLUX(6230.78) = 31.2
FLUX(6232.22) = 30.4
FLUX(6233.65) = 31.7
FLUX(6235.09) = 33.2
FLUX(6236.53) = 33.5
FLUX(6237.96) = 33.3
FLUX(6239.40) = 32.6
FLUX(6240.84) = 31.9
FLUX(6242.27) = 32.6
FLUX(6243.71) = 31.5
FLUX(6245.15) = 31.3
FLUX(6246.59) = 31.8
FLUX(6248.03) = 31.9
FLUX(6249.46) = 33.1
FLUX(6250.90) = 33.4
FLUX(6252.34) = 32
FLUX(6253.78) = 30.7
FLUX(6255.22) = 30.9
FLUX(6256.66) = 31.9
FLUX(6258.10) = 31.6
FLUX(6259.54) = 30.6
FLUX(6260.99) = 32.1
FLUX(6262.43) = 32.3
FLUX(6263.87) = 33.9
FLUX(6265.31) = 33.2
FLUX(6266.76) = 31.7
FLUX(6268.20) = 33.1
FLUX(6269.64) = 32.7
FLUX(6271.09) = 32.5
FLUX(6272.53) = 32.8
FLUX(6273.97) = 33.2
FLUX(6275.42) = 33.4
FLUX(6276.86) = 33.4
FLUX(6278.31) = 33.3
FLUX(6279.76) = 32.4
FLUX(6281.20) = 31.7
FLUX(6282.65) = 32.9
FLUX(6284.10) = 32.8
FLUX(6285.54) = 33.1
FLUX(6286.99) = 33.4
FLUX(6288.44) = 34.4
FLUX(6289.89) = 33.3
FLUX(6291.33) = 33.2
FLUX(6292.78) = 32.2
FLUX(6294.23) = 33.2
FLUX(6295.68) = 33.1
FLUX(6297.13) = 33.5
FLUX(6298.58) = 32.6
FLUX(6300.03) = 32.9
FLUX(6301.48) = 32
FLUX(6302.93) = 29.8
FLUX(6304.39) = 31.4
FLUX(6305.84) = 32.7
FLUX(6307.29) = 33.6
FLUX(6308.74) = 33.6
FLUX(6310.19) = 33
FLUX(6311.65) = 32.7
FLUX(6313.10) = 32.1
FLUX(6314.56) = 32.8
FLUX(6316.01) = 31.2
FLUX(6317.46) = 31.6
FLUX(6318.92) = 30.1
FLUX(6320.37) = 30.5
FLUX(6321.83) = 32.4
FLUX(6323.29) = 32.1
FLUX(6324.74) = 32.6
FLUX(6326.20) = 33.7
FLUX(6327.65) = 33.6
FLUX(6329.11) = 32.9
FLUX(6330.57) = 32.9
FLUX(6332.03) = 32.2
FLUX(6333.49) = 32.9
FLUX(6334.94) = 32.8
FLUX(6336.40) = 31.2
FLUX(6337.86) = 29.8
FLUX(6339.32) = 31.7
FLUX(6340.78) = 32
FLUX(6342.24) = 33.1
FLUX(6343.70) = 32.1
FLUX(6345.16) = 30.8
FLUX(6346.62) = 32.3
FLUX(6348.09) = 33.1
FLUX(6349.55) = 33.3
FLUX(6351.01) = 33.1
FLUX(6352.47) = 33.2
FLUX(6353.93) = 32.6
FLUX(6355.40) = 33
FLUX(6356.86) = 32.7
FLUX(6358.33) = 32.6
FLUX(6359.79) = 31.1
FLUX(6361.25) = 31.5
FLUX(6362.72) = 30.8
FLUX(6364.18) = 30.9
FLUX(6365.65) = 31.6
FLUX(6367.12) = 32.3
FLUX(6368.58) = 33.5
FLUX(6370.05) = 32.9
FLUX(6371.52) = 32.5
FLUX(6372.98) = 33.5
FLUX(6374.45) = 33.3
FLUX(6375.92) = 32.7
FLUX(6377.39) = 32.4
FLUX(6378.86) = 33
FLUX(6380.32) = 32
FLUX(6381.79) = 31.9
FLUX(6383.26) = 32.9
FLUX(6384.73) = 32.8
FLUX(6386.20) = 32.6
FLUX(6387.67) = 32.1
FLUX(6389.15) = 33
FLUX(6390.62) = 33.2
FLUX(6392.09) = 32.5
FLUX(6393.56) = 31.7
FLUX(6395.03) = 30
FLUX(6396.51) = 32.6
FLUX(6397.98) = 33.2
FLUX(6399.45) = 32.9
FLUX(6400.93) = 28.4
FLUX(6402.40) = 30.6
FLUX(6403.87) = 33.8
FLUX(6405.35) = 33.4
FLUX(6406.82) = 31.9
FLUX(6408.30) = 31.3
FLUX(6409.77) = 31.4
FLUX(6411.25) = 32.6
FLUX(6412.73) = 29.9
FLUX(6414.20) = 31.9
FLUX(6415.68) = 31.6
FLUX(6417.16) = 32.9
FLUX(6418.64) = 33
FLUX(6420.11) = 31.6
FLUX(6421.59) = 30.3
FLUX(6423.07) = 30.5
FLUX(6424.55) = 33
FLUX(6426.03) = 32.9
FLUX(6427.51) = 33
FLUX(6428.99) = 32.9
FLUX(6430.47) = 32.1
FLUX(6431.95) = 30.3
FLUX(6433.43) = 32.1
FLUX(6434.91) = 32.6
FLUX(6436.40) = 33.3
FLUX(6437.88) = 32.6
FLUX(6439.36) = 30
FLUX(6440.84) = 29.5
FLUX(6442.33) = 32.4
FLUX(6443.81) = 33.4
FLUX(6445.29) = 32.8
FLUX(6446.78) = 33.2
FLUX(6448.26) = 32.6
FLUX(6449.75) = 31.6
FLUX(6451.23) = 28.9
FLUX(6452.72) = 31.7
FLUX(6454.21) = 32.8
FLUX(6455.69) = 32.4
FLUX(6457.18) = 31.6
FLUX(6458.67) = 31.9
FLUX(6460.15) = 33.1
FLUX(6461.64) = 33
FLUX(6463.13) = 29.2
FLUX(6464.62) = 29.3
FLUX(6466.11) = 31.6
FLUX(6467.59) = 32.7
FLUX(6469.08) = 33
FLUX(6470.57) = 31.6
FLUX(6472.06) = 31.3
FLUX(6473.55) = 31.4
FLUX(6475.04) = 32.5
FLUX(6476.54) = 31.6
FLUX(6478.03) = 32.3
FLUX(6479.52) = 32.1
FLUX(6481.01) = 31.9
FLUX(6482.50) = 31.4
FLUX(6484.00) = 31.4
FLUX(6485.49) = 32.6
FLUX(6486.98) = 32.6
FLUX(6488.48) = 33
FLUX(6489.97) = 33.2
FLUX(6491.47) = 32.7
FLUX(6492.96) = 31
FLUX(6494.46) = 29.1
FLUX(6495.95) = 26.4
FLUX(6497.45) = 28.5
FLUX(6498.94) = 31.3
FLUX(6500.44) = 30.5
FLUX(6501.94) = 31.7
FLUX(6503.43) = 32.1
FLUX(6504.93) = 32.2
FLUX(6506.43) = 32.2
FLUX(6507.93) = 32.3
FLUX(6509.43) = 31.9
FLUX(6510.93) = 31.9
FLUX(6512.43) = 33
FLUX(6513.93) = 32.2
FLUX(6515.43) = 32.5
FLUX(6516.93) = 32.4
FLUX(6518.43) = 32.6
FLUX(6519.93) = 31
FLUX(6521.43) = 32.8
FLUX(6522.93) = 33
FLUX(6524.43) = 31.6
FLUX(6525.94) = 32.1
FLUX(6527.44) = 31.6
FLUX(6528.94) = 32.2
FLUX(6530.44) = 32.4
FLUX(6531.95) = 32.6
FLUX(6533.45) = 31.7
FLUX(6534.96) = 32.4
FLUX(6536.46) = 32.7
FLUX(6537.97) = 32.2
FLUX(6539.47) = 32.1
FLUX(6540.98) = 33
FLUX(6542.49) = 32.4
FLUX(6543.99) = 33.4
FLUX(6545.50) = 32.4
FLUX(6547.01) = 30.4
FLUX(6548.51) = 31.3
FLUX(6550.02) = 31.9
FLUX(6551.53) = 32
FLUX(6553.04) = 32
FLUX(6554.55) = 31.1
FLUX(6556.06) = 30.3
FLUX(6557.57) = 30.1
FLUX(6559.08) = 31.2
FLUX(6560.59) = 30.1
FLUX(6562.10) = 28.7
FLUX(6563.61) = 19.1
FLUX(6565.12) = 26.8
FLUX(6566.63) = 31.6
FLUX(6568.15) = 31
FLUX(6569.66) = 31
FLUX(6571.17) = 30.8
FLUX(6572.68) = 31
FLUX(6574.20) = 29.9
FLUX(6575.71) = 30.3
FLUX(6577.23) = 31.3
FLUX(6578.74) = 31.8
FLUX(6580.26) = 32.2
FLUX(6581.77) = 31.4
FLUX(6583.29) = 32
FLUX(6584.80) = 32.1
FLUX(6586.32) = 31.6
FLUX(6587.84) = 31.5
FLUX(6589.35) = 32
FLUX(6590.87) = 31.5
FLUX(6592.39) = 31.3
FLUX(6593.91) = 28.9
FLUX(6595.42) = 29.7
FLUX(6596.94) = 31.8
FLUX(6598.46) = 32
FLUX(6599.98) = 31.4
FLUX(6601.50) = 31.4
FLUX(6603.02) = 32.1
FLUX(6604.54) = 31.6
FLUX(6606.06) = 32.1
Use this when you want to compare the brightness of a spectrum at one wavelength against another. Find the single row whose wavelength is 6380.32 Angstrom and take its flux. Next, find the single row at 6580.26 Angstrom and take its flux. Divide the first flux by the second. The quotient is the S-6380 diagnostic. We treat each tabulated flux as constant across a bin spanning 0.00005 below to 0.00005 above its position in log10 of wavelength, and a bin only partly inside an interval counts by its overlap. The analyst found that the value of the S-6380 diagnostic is 0.99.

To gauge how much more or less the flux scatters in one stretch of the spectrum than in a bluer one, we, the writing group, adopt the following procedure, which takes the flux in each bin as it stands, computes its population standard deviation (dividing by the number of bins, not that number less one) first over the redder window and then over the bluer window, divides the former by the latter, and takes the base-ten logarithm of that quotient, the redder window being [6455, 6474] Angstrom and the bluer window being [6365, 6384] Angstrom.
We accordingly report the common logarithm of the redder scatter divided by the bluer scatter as 0.32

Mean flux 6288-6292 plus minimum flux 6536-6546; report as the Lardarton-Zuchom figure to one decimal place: 65.7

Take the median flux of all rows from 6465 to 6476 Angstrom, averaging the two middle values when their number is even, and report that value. 31.6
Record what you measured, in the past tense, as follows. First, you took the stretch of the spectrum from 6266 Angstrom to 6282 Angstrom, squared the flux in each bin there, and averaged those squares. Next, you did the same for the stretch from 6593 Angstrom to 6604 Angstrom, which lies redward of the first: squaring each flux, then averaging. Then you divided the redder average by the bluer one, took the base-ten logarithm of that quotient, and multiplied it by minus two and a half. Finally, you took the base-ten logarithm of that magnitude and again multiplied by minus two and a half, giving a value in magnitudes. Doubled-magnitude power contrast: 2.4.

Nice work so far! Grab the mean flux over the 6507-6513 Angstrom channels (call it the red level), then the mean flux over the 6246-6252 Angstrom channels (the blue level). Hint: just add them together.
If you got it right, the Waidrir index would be 64.8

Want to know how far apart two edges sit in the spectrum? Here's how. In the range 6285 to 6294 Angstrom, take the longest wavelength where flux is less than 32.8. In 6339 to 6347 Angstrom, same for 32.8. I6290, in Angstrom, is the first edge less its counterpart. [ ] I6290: -53.8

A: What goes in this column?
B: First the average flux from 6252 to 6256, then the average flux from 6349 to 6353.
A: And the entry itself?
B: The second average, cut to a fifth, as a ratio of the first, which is 0.213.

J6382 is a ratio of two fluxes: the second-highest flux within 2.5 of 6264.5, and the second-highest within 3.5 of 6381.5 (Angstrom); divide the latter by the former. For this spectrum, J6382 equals 0.99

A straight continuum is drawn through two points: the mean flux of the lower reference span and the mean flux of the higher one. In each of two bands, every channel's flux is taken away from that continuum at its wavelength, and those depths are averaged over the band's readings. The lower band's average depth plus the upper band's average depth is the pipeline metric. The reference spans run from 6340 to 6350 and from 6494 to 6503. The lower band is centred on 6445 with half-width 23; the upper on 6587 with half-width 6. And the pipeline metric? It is -5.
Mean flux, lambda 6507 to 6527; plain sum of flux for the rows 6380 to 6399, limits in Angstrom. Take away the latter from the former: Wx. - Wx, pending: -388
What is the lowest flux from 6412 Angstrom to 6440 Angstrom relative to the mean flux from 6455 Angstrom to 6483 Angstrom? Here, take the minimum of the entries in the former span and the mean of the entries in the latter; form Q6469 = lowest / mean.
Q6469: 0.941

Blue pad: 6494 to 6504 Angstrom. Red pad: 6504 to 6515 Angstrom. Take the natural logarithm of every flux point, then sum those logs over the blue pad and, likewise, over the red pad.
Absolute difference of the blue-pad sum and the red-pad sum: 0.53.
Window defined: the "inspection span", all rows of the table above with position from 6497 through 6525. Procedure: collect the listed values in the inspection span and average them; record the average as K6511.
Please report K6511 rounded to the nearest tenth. 31.9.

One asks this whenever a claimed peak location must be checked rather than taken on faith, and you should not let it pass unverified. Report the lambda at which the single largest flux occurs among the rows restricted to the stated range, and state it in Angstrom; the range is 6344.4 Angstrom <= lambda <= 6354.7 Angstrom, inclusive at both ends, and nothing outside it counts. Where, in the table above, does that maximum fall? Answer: 6349.55 Angstrom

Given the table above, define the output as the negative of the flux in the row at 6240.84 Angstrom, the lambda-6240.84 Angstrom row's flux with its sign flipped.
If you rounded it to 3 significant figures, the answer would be -31.9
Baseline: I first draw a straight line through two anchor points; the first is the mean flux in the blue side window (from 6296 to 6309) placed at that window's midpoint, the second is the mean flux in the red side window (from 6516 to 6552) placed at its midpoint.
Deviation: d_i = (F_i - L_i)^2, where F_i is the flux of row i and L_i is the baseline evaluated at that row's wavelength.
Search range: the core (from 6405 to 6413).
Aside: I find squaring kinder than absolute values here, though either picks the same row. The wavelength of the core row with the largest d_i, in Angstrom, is 6412.73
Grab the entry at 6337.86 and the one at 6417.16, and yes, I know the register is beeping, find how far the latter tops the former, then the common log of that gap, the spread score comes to 0.5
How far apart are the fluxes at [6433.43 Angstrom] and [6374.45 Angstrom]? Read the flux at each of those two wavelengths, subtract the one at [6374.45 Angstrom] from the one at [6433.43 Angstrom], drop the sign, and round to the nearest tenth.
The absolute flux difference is 1.2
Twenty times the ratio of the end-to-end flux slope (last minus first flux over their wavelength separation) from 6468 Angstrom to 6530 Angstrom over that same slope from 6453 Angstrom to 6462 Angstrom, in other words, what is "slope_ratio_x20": -10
